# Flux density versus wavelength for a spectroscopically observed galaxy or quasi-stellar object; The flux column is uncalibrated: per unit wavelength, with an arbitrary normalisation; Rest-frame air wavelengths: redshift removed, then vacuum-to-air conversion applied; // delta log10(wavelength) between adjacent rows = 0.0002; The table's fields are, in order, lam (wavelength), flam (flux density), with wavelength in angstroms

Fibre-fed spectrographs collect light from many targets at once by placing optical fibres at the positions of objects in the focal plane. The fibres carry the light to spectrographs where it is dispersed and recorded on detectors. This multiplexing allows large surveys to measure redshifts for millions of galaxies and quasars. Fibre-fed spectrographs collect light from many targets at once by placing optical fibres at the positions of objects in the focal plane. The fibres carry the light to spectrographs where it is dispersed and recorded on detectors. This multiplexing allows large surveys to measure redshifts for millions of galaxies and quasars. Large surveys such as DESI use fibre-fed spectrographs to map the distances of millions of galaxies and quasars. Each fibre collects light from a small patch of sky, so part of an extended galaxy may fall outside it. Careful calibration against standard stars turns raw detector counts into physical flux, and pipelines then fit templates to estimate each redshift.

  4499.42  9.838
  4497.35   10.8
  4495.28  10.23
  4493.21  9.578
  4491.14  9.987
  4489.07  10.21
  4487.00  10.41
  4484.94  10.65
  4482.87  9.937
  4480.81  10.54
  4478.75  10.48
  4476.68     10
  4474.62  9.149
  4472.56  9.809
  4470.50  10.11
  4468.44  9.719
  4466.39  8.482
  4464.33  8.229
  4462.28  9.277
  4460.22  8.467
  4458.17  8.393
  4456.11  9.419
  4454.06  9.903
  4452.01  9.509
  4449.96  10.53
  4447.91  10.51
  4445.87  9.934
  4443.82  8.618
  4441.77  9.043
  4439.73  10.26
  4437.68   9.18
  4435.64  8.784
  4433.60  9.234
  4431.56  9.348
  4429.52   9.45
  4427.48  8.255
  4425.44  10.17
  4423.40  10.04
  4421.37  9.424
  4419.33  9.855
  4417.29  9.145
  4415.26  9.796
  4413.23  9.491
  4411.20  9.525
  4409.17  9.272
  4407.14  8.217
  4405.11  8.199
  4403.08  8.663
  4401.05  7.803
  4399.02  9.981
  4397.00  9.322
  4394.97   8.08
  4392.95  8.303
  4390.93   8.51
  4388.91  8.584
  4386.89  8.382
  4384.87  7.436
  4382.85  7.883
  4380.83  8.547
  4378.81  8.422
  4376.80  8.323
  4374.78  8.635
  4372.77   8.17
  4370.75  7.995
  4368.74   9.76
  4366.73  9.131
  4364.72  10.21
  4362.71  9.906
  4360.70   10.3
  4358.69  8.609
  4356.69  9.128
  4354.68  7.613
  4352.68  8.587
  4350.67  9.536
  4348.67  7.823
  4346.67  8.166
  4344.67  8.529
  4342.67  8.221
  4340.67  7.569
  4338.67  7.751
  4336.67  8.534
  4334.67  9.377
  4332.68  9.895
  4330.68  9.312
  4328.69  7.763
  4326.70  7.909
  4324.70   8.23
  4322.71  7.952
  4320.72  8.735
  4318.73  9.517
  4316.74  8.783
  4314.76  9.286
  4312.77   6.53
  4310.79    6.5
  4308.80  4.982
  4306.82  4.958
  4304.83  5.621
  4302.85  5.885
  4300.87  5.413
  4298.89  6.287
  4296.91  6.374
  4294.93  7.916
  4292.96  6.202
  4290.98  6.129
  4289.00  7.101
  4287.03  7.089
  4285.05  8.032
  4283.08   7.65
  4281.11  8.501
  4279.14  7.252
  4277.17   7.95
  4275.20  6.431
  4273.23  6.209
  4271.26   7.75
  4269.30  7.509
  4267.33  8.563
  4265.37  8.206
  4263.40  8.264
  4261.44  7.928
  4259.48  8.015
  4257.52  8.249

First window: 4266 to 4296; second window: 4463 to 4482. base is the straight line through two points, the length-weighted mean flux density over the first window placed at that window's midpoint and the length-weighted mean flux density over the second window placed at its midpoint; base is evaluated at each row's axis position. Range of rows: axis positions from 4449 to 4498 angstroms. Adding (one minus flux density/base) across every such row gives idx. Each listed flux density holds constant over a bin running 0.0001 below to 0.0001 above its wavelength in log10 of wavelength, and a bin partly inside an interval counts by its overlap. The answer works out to -0.3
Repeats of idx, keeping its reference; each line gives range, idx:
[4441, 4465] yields 0.1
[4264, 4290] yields -0.4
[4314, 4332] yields -0.9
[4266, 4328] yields 1.4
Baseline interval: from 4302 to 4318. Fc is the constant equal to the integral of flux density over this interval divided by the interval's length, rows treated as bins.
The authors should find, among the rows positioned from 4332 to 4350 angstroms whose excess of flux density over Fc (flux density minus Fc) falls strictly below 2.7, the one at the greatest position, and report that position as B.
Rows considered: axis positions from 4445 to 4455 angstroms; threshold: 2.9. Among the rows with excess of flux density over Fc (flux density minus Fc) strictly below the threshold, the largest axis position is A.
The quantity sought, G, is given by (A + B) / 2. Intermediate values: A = 4452.01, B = 4348.67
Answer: 4400.3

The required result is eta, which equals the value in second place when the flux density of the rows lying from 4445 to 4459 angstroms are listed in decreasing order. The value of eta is 10.51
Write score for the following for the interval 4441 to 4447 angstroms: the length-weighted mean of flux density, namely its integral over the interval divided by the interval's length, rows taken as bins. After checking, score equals 9.2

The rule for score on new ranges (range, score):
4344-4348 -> 8.3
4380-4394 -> 8.2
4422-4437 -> 9.3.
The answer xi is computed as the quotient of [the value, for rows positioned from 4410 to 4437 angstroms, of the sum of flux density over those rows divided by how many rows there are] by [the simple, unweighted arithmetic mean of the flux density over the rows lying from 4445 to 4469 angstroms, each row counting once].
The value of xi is 1.01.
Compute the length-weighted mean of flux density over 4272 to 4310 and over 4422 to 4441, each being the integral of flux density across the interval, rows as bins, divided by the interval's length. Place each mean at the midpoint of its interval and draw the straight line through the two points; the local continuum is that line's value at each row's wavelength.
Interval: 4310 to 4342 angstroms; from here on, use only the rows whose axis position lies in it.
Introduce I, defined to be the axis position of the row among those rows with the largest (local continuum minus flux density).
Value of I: 4312.77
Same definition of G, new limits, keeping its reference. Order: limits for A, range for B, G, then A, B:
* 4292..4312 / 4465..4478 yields 4392.7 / 4310.79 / 4474.62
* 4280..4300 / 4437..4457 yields 4371.4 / 4298.89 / 4443.82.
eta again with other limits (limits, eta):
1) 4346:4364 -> 9.906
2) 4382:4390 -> 8.382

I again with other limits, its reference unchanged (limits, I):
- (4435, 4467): 4464.33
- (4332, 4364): 4354.68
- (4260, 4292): 4290.98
